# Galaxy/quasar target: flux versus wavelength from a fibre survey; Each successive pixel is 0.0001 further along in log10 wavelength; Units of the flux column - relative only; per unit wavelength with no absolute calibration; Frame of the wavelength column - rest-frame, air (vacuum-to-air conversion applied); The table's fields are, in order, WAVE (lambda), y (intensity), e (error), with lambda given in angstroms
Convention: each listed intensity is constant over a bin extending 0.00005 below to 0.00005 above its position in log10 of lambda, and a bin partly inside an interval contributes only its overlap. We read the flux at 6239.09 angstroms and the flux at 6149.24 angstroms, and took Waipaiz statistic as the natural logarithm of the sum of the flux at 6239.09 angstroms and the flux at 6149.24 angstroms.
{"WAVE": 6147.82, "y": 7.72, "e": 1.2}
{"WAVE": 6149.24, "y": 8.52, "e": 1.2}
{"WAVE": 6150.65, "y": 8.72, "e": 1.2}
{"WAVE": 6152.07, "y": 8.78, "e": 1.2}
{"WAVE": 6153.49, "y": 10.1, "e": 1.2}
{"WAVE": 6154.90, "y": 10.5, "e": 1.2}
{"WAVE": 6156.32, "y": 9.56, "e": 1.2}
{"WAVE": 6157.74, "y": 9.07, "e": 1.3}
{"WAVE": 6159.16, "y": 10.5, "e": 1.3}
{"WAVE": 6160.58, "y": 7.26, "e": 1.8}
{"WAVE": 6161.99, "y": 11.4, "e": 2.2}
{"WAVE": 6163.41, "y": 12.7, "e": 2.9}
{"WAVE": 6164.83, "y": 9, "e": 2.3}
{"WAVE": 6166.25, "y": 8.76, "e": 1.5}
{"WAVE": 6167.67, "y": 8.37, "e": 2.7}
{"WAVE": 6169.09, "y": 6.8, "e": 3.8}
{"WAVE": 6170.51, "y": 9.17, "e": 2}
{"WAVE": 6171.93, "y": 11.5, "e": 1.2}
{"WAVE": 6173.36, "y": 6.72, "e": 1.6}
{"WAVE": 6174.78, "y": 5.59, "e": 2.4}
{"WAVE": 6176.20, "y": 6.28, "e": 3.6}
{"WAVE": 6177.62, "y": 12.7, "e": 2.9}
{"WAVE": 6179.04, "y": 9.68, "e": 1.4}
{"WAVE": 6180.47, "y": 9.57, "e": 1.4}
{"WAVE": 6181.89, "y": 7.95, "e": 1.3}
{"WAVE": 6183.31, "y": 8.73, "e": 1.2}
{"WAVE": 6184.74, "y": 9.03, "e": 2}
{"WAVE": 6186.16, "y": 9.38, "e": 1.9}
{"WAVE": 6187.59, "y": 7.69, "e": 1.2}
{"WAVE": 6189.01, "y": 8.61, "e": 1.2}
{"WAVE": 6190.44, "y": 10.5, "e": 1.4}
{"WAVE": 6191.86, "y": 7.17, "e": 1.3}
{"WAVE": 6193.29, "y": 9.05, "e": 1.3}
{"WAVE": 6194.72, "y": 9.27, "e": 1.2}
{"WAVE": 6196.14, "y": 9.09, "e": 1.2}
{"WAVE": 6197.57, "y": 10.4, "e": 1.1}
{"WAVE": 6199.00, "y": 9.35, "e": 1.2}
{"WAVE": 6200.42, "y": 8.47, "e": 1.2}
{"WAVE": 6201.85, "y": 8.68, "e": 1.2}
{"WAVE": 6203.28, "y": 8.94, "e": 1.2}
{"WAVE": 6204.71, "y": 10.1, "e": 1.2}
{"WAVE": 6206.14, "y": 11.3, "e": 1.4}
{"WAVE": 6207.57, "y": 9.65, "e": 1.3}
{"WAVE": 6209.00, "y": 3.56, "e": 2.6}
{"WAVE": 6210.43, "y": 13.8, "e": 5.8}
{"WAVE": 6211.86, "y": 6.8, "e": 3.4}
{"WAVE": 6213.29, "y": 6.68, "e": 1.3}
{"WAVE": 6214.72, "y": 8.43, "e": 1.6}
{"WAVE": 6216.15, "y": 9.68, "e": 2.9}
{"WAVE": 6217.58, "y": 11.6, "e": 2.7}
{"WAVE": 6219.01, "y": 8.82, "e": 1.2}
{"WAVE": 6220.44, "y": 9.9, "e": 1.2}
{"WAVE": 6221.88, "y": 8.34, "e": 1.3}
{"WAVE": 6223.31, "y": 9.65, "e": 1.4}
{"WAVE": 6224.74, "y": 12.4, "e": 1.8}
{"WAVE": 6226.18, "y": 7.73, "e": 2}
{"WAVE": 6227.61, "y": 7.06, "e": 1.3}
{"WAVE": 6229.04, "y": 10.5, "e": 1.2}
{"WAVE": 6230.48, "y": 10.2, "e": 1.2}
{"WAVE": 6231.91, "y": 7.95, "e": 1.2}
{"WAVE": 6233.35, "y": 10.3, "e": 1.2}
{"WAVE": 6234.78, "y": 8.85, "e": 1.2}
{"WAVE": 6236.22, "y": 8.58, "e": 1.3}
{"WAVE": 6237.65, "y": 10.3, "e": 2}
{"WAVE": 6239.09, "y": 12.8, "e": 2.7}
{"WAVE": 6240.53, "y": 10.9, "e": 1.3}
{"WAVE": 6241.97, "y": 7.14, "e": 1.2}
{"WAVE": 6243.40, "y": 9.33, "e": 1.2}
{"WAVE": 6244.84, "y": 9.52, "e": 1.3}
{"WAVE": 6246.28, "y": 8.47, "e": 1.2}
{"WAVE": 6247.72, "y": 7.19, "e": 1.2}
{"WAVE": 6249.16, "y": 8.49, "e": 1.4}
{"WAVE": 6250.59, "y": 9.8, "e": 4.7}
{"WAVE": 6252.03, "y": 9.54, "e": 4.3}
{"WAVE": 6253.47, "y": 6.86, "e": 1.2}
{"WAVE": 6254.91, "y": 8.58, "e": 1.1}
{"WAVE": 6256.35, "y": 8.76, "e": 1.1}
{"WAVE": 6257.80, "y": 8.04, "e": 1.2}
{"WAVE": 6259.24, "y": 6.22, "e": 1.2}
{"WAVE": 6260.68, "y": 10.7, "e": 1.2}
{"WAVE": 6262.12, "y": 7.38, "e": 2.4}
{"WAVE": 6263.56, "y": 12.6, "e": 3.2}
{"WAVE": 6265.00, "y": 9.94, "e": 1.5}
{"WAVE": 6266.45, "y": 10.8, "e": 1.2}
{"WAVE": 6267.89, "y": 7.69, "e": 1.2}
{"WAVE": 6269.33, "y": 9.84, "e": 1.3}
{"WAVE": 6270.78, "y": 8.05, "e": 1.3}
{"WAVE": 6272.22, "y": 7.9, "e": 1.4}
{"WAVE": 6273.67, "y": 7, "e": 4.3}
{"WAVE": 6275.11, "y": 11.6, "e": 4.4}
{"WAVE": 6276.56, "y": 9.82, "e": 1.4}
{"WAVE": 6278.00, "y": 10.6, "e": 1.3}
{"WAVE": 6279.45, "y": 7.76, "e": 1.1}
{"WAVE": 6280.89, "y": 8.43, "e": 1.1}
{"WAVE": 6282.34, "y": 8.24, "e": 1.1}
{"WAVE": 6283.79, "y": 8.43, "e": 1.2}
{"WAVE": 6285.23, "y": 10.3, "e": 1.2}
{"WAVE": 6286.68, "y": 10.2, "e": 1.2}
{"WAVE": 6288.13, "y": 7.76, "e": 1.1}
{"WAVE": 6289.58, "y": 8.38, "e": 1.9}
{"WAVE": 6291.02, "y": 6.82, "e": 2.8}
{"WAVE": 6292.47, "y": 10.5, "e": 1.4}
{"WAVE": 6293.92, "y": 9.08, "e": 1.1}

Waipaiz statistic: 3.06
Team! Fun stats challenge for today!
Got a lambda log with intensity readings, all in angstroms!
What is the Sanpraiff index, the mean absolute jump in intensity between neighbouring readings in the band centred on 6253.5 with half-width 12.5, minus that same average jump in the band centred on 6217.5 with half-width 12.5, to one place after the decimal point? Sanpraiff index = -1.1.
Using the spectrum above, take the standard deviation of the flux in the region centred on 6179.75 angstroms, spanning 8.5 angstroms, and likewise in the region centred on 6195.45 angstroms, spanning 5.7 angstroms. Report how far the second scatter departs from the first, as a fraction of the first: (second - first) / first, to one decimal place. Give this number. -0.7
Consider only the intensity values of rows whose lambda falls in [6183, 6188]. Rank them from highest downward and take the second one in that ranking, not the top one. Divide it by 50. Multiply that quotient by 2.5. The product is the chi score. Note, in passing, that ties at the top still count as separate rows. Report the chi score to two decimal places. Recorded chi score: 0.45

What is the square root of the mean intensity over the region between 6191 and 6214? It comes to 2.98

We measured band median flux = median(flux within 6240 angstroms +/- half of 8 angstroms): 9.8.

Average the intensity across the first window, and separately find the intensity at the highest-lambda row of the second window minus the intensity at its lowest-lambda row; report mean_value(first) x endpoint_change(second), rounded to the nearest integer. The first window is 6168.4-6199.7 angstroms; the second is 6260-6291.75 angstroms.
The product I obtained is -34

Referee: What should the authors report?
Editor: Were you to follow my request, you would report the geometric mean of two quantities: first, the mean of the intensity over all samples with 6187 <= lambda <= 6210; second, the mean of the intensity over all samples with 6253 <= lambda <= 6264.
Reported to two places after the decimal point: 8.75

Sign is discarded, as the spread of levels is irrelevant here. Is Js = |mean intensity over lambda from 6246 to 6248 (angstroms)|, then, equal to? 7.8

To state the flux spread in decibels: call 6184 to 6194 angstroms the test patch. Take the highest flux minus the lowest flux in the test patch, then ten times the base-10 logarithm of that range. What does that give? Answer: 5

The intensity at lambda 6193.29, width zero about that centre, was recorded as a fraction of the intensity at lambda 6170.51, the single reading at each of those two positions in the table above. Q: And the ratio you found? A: 1.0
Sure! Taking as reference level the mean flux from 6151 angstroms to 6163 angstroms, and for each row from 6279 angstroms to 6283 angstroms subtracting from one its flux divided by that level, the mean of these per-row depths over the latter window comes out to 0.16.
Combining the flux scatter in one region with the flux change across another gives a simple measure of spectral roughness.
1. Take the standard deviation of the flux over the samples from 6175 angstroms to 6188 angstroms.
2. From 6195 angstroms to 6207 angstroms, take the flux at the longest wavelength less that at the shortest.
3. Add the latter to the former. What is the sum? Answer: 4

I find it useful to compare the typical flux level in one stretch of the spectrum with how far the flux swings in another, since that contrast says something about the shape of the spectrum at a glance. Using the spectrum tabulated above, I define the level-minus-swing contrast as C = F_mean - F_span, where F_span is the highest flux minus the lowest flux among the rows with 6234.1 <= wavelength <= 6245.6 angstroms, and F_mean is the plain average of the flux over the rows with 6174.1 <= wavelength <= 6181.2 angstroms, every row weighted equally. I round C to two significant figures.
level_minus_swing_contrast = 3.1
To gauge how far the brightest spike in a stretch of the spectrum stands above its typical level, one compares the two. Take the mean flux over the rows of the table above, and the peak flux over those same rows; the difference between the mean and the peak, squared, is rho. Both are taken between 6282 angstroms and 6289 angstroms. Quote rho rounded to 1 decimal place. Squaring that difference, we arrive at 1.7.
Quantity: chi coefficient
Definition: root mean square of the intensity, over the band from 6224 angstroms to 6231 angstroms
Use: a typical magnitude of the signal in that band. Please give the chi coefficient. 9.77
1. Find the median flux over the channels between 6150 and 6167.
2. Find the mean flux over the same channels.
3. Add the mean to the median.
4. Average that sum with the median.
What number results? 14.16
